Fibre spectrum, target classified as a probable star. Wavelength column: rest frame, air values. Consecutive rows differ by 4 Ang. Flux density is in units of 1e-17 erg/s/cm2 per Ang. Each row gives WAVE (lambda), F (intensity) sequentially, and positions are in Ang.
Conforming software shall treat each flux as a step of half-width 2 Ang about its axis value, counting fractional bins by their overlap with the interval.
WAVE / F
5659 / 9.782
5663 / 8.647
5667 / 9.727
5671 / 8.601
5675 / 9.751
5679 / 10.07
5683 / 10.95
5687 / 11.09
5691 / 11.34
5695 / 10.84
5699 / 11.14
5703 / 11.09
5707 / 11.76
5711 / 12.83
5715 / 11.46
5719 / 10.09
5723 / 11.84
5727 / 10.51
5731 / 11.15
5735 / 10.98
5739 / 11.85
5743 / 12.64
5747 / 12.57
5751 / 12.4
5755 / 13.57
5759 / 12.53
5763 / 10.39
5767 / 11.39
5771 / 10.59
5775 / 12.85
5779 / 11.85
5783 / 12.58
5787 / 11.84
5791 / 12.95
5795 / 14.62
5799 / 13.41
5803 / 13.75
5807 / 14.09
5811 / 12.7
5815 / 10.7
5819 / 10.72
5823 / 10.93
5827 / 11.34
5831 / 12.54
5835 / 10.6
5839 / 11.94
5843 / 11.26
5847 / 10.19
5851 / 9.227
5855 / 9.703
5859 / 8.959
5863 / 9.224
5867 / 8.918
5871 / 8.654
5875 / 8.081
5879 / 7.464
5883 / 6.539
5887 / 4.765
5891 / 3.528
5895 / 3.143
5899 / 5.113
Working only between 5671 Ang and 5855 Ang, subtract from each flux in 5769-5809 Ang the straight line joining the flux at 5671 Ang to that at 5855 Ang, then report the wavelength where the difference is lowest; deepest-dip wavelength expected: 5771 Ang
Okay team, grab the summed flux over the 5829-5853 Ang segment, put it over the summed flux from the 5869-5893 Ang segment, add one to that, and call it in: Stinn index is 2.685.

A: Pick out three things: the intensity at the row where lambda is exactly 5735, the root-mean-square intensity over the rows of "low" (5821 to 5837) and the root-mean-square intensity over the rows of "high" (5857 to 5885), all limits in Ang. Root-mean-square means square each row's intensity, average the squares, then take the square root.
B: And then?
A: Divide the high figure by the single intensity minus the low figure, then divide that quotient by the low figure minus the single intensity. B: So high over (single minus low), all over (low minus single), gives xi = -53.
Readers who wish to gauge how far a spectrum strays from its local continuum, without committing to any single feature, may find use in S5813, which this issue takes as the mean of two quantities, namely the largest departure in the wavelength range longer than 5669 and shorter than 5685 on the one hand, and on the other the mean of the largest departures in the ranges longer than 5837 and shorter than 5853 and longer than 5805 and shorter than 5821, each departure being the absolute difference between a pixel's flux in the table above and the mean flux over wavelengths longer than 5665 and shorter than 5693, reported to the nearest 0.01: 2.21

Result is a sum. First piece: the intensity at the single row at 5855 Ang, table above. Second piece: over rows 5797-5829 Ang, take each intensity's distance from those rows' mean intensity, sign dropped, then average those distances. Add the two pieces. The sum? 11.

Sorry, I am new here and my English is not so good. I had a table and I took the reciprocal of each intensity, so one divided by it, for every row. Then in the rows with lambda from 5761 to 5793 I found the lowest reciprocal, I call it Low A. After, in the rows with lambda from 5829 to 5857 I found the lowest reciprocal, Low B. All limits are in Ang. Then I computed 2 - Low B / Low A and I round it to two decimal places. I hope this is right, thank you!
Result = 0.97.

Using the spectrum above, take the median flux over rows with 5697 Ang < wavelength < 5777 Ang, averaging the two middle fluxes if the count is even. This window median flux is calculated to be 11.6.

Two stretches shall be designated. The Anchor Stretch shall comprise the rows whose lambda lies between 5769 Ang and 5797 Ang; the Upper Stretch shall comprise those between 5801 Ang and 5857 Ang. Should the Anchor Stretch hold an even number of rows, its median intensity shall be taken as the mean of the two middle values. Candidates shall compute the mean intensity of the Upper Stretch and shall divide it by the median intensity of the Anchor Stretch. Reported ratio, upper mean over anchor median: 0.9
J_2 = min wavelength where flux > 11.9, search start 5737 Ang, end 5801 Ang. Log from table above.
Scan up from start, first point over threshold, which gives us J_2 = 5743 Ang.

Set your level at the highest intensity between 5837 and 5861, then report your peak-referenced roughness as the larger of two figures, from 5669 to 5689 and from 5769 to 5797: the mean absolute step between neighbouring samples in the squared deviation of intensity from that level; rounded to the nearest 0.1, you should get 2.6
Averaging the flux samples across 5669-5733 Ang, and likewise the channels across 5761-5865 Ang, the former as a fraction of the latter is 0.94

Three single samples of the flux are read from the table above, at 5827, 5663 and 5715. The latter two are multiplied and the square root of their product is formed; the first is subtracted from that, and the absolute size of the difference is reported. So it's 1.39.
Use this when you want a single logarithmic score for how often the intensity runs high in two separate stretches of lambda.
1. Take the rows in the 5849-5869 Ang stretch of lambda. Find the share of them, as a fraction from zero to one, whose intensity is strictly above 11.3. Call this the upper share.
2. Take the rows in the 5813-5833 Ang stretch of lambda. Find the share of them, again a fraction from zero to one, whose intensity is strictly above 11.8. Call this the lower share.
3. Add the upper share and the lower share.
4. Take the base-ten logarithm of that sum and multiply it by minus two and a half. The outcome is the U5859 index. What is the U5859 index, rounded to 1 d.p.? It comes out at 1.7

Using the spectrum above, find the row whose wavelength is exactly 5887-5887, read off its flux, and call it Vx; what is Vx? 4.765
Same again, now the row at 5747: 12.57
